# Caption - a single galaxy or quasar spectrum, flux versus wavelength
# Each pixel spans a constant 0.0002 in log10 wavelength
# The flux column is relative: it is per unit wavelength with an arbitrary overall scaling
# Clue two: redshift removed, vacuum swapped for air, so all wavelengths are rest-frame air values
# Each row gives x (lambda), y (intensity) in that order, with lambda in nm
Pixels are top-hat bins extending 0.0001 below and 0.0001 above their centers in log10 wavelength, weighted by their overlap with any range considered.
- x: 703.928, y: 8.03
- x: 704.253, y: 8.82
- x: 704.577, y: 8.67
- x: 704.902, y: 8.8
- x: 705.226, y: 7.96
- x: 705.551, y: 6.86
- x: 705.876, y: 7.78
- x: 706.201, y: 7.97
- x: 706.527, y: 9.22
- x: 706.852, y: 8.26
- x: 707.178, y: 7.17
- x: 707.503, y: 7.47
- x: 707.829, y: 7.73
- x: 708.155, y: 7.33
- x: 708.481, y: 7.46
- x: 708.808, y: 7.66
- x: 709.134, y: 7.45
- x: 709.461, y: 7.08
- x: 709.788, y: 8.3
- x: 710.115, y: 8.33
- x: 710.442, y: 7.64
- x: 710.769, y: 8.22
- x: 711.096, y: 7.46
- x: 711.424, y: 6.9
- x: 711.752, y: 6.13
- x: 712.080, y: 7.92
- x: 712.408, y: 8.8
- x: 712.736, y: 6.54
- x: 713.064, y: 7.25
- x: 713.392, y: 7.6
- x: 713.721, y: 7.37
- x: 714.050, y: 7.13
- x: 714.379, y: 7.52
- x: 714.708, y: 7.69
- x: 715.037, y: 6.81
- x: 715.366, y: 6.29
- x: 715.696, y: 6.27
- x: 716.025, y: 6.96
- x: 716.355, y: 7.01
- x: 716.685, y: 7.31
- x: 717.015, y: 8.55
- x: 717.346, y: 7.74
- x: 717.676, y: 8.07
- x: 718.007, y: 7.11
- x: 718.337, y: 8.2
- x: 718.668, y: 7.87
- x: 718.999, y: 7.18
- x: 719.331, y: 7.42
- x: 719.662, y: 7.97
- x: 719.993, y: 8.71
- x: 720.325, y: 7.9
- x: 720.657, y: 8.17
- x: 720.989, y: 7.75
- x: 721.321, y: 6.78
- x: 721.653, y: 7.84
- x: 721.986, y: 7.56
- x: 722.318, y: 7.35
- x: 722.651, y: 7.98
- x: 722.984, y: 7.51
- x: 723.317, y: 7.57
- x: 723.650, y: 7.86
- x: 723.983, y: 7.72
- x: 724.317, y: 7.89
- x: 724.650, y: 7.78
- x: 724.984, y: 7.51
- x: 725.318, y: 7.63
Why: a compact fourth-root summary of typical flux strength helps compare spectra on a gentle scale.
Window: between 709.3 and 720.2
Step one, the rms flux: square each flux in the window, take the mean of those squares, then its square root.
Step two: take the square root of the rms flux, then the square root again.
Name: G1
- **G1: 1.66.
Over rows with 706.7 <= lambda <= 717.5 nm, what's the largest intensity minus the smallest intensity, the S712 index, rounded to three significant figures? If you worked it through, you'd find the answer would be 2.67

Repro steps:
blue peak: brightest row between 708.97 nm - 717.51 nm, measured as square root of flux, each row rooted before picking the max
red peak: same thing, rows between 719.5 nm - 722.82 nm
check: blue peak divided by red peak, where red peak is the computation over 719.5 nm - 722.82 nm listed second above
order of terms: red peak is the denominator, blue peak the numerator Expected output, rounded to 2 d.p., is 1.01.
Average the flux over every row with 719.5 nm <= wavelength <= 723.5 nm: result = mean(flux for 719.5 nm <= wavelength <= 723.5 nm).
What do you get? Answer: 7.8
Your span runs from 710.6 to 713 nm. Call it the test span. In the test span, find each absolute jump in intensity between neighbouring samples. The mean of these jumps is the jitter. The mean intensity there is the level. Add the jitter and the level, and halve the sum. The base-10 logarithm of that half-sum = 0.633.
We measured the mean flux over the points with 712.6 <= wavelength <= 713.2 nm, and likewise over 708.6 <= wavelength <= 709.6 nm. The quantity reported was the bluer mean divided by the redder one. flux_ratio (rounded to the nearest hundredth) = 1.07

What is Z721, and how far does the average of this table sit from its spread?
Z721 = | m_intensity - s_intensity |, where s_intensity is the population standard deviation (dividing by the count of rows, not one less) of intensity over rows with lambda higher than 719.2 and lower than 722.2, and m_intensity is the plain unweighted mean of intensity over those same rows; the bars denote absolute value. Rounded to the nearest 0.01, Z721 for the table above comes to 7.29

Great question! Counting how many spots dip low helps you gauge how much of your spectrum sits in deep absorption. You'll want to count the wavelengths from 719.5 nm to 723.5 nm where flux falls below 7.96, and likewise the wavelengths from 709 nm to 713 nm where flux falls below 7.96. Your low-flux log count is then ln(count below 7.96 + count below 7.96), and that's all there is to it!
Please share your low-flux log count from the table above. 2.77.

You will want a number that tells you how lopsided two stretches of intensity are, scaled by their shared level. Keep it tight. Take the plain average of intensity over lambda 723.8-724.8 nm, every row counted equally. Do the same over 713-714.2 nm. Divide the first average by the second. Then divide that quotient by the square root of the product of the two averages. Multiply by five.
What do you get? 0.70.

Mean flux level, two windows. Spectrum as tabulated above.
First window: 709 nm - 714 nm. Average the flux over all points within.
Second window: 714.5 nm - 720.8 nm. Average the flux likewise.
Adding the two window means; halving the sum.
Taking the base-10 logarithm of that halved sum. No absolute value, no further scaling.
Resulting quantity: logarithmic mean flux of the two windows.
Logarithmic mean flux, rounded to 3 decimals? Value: 0.877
